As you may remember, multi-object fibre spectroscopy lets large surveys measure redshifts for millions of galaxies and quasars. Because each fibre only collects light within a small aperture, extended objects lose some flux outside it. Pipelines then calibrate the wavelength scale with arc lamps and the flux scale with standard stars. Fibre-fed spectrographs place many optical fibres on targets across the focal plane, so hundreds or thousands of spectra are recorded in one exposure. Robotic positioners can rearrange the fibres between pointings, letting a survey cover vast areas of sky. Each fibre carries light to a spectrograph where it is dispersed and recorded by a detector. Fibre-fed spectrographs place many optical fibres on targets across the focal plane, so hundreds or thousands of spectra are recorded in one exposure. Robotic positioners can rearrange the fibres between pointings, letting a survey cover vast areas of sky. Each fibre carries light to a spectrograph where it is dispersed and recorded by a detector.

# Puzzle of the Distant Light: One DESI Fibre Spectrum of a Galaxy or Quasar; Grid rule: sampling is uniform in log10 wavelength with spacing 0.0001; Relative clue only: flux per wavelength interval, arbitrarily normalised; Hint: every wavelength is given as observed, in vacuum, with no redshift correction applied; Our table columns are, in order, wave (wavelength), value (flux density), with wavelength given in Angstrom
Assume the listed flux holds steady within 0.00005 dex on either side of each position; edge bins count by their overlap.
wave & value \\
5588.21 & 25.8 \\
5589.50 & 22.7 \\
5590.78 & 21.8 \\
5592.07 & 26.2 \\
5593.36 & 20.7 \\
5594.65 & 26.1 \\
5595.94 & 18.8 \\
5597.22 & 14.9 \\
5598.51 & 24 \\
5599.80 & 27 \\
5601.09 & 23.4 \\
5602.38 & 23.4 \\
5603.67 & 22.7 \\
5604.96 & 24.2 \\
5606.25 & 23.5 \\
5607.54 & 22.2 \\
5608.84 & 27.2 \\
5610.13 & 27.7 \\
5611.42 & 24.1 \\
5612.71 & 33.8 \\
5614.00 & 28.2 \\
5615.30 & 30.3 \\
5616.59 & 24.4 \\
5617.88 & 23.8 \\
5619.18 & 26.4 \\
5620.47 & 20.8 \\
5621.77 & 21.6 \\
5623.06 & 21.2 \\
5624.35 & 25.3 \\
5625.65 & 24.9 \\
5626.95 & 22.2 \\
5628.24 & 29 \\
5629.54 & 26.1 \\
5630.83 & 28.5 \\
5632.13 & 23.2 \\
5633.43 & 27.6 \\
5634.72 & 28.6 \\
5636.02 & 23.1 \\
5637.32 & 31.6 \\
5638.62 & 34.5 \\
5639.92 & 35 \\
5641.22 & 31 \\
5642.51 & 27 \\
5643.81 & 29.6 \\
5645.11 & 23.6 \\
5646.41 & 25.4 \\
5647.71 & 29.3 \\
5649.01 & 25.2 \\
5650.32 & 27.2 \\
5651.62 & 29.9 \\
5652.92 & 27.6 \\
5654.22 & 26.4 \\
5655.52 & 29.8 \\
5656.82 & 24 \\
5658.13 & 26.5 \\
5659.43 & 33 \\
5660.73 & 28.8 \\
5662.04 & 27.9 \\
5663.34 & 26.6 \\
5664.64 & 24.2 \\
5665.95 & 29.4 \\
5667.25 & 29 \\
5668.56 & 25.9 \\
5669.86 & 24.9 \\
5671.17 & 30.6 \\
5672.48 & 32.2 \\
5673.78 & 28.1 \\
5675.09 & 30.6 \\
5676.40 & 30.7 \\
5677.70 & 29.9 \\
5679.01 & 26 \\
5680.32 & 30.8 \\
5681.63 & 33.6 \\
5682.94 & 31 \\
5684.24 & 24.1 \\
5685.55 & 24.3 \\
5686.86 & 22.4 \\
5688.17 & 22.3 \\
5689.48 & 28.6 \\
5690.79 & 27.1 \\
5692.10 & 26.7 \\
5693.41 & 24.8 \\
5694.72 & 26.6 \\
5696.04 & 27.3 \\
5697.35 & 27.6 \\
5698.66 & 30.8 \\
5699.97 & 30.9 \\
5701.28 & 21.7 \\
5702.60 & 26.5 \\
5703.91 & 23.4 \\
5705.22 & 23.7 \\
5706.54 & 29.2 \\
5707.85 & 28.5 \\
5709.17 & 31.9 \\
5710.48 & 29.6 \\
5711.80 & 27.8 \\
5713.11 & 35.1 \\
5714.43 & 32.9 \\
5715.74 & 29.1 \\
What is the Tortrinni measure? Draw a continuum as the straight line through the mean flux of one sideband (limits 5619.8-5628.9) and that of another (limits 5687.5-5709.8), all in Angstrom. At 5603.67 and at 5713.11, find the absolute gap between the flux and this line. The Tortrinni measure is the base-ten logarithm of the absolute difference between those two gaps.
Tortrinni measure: 0.9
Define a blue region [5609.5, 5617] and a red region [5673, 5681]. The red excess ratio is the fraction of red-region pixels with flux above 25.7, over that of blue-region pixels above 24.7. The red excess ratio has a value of 1.50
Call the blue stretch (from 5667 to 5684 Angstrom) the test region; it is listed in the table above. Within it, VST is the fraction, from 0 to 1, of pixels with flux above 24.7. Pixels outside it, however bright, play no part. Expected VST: 1.0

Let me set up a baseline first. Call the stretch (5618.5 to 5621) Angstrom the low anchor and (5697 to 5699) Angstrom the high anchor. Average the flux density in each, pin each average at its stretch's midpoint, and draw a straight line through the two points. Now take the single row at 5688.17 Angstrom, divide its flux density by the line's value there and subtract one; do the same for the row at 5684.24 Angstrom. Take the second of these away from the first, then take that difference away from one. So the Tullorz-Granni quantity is 1.07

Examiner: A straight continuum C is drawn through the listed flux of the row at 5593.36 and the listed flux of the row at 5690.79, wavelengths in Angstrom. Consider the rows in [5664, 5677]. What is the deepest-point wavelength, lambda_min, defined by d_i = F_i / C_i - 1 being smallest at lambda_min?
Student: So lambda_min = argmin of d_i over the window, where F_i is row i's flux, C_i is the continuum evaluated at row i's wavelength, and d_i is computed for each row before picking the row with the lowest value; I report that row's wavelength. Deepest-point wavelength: 5664.64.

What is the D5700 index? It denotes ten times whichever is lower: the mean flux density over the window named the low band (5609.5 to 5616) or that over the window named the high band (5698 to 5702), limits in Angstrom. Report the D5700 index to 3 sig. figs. 278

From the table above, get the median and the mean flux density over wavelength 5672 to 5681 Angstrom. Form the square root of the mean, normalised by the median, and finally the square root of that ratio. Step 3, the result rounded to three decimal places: 0.422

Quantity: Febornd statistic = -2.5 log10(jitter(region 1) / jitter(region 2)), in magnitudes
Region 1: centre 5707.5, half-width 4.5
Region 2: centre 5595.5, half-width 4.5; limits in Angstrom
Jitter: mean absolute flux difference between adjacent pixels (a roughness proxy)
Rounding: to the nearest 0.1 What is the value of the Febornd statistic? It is 1.0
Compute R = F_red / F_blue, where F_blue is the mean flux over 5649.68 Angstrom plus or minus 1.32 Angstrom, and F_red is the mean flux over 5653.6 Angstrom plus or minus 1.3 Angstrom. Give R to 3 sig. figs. 1.03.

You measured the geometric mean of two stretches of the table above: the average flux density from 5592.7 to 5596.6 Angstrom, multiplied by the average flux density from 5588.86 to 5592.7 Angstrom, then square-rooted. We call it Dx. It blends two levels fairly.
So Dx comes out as 23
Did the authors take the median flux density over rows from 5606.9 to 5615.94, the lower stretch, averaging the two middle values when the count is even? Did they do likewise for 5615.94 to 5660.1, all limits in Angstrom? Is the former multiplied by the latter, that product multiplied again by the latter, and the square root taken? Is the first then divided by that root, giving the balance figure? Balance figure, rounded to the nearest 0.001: 0.199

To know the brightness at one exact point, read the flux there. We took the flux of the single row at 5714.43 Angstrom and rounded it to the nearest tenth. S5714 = 32.9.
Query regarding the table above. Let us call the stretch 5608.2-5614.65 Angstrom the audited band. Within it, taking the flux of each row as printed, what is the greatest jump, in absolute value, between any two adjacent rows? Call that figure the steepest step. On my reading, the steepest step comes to 10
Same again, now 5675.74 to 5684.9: 7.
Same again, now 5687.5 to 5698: 6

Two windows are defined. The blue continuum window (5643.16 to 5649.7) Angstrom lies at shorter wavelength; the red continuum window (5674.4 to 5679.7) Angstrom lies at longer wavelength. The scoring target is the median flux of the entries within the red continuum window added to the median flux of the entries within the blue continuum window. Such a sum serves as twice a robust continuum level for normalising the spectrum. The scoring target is 56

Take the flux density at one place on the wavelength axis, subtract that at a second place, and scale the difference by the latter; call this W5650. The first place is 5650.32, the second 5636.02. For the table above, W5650 0.18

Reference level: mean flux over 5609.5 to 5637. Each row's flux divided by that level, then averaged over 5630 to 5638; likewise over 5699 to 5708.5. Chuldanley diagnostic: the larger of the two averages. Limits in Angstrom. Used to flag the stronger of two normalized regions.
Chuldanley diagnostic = 1.05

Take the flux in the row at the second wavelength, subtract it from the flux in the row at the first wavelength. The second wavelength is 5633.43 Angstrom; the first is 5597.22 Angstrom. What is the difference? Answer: -13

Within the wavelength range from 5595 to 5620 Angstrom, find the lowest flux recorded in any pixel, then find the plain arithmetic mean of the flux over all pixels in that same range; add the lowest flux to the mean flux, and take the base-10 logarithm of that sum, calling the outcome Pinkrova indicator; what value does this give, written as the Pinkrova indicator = 1.60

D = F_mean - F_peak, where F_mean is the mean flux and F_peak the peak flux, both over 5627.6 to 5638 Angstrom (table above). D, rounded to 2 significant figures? -4.4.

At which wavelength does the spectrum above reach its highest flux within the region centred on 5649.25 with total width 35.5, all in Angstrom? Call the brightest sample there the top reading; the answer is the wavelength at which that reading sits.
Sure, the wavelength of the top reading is 5639.92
